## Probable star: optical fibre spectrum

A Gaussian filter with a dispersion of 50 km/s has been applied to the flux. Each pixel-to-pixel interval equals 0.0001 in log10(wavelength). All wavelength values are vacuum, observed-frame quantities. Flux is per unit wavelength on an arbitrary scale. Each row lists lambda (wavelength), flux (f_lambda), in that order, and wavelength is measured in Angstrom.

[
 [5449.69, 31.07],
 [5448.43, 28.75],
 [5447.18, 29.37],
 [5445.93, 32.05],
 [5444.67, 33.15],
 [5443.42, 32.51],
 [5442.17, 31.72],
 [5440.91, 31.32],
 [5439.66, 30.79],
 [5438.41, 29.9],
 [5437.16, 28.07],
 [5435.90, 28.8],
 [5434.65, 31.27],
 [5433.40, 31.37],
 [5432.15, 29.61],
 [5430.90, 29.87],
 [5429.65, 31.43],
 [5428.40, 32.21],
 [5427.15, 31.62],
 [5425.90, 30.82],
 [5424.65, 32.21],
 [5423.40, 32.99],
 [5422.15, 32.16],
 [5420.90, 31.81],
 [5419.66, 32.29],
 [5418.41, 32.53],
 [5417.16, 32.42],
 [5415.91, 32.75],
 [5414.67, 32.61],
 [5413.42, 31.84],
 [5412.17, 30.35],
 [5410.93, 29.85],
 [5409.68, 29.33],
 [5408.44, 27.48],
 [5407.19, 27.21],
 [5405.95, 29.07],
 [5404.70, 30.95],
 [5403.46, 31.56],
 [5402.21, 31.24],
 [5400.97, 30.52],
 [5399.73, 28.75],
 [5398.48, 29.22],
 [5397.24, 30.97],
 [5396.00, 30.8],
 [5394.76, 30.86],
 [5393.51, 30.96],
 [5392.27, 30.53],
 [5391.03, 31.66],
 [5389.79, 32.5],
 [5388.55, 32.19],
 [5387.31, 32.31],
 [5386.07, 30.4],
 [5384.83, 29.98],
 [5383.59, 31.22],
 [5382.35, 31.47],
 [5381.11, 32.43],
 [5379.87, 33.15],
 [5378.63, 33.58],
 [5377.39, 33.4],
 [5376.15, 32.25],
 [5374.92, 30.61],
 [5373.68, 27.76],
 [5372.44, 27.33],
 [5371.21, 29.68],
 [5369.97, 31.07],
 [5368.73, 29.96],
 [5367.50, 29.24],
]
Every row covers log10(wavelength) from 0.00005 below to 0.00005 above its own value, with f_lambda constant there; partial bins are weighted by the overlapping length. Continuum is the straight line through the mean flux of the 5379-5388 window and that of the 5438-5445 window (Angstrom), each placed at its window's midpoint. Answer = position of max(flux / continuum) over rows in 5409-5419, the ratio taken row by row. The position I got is 5415.91 Angstrom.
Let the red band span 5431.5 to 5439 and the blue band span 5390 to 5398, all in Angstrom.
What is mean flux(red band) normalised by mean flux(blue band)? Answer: 0.96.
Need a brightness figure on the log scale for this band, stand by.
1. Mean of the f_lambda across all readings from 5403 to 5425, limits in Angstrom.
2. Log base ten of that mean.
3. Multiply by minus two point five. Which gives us -3.73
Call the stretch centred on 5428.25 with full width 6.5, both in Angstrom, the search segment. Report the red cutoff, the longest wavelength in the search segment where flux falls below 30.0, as 5430.90 Angstrom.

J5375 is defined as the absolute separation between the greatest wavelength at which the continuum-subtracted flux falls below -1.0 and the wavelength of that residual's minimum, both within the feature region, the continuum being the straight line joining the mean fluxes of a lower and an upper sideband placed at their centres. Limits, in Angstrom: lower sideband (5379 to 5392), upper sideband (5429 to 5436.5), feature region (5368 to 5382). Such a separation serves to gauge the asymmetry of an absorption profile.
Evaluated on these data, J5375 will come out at 2.5 Angstrom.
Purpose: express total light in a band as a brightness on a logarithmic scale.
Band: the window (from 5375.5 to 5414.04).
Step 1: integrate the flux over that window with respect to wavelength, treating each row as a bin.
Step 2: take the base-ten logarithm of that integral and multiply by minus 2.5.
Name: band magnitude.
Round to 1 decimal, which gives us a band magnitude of -7.7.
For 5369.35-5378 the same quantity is -6.0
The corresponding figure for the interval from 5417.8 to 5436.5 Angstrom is -6.9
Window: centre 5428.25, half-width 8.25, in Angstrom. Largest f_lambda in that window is 32.99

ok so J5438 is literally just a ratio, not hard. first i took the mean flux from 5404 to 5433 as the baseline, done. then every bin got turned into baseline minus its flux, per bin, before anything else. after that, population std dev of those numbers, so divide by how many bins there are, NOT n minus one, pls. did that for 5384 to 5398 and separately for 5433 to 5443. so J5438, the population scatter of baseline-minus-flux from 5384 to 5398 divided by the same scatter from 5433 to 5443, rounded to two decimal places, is 0.64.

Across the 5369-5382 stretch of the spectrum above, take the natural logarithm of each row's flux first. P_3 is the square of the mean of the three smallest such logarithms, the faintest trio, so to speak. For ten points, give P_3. 11.2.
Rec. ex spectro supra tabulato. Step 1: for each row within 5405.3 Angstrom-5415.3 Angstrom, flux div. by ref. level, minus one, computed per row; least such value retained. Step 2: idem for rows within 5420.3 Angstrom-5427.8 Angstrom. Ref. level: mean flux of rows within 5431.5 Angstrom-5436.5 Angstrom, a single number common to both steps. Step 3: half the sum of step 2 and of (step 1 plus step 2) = -0.03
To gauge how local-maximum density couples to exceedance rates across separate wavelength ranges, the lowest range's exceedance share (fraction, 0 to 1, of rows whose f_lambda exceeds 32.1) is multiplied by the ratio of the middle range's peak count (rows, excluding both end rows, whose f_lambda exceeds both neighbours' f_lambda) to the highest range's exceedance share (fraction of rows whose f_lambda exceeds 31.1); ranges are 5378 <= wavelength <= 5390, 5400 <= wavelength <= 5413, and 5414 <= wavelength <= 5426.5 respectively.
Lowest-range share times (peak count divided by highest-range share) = 0.67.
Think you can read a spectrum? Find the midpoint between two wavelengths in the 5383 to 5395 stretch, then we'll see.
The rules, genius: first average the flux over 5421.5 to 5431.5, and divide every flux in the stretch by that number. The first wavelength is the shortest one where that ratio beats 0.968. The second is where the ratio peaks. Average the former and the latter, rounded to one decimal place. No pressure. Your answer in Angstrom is 5386.7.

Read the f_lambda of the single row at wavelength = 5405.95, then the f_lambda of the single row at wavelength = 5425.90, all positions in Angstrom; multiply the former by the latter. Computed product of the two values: 896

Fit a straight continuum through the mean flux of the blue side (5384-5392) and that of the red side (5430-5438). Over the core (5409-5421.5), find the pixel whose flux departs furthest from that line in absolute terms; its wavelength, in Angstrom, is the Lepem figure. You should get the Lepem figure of 5415.91 Angstrom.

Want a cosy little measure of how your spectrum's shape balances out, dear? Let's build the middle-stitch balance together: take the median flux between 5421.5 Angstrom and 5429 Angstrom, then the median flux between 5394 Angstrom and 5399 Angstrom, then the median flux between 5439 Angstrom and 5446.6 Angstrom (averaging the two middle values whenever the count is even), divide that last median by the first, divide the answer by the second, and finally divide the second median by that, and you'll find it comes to 959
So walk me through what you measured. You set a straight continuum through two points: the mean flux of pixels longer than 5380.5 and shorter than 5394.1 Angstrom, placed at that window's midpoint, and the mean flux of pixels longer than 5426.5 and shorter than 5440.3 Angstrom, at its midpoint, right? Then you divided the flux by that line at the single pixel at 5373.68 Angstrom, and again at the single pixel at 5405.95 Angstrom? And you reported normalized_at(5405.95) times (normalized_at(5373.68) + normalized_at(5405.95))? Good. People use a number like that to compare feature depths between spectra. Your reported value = 1.70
